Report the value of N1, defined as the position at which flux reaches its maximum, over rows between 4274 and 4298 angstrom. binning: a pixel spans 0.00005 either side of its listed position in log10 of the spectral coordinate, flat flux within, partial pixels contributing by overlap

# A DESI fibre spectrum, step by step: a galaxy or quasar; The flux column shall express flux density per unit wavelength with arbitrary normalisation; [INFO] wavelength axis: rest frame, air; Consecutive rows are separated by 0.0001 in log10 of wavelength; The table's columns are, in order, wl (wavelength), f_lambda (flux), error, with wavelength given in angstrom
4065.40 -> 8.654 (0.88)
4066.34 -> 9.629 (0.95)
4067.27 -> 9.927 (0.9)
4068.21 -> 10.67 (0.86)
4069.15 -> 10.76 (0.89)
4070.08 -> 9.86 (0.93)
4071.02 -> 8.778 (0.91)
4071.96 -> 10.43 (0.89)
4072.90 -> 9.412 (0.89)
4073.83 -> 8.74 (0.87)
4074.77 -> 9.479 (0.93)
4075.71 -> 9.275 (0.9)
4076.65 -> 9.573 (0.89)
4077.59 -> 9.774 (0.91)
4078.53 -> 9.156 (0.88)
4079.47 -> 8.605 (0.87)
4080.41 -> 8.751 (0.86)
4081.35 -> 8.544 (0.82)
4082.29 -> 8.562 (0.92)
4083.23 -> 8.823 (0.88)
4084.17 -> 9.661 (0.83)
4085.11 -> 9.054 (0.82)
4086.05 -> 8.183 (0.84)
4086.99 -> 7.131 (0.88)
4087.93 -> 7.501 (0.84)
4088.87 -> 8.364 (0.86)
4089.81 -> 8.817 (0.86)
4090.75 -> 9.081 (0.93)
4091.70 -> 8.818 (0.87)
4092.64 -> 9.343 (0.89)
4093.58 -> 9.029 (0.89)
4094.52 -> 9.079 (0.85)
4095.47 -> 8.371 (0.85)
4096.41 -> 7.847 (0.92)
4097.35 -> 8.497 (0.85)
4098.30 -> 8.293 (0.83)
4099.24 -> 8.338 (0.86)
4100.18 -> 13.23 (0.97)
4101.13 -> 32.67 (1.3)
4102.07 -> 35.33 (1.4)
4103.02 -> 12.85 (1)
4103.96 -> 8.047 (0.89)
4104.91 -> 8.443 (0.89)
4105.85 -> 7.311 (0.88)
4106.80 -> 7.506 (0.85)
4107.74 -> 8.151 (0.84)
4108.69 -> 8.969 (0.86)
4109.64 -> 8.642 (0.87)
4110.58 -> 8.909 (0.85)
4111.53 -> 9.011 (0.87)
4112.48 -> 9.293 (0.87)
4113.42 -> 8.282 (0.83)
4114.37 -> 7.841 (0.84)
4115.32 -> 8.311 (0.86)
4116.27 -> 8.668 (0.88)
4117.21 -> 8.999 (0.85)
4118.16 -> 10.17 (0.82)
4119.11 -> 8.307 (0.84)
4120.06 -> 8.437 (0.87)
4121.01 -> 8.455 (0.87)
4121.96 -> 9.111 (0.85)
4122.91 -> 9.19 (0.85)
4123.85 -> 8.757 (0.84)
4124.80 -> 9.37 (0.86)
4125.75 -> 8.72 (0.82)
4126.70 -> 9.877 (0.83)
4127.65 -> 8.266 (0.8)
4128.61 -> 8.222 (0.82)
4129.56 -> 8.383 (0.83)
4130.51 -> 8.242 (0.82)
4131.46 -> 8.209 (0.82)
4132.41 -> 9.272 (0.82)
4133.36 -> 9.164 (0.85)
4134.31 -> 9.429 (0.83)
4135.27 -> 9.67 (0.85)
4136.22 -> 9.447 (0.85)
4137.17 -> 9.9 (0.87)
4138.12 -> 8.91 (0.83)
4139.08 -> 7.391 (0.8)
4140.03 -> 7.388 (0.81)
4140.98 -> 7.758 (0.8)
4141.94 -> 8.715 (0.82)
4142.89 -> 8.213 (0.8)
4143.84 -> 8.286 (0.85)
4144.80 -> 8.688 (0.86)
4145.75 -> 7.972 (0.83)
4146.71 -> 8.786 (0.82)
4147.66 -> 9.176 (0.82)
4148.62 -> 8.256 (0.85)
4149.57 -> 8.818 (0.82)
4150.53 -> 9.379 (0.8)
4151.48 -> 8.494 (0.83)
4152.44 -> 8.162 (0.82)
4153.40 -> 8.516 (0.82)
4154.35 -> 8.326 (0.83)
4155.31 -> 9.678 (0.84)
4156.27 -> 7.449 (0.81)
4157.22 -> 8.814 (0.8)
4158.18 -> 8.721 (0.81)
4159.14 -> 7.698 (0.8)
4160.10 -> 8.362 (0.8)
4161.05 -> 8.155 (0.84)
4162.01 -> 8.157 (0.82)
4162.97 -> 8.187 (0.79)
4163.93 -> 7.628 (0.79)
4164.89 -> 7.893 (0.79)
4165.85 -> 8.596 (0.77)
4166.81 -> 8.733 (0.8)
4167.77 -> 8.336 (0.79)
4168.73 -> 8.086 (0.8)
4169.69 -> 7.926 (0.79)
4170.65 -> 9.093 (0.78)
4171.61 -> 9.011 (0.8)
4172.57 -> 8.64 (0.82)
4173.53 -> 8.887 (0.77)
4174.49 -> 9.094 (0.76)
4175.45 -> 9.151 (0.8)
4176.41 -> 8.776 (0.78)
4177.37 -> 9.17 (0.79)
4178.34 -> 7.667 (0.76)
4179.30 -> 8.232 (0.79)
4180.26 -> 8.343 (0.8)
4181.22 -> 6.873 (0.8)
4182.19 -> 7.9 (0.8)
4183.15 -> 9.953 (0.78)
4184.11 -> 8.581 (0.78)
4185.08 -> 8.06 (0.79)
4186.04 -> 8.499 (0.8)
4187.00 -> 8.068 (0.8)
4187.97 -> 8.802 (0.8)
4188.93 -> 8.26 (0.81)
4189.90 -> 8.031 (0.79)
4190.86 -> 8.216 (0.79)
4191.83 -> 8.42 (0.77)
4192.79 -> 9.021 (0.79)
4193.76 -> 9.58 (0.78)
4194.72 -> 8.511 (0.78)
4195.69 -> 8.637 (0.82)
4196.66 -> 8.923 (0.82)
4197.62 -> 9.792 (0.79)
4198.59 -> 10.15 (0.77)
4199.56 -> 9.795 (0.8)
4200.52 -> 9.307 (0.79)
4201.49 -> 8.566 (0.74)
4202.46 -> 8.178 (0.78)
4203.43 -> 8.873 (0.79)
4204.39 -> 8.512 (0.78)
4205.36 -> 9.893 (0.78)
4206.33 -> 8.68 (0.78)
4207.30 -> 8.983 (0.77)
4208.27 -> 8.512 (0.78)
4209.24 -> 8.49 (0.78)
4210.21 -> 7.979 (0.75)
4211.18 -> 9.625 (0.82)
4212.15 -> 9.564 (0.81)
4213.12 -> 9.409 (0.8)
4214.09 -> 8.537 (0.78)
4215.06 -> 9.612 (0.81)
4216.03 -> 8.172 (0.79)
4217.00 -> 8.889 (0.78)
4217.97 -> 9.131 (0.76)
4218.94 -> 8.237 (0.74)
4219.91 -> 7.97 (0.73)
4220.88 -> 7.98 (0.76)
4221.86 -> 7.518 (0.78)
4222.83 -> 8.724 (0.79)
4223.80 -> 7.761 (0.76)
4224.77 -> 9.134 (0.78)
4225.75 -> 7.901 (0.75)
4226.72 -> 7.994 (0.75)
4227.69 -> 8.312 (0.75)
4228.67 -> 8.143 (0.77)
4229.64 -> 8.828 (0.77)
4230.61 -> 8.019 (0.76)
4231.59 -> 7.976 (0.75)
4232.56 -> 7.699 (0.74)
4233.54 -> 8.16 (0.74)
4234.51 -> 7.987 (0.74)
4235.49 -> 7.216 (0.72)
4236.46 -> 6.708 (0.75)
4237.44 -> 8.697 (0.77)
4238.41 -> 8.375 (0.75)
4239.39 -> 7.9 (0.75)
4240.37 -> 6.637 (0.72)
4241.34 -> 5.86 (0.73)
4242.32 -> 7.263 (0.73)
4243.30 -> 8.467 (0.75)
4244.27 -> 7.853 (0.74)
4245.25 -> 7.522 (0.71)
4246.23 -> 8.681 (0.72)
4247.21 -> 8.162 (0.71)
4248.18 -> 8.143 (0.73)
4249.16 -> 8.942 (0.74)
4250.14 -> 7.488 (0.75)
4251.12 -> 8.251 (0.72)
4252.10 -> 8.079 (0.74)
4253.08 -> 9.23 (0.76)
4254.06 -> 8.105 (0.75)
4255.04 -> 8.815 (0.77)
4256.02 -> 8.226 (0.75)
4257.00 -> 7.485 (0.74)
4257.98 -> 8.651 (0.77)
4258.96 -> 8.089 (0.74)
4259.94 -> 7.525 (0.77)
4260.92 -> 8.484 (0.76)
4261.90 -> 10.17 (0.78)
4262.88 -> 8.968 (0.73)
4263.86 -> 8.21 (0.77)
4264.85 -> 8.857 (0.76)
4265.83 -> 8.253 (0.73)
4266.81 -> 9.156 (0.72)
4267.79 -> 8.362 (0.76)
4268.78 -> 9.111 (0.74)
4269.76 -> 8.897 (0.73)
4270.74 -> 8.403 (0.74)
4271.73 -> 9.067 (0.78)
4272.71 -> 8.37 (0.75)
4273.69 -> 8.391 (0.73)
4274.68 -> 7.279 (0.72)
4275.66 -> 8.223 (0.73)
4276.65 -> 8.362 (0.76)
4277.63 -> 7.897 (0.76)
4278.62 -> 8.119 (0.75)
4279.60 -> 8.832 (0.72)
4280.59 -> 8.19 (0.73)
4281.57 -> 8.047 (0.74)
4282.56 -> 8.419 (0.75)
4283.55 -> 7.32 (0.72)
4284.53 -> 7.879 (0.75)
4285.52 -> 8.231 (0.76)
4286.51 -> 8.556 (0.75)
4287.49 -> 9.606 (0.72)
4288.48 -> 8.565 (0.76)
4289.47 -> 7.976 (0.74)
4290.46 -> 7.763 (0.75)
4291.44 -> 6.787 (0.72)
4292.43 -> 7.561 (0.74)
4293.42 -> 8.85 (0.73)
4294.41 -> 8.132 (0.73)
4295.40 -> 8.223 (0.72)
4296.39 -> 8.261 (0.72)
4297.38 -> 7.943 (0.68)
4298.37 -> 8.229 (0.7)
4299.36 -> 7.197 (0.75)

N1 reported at 4287.49 angstrom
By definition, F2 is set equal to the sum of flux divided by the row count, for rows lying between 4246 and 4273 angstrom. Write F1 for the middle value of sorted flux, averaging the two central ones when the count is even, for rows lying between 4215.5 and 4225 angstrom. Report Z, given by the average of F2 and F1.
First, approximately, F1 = 8.20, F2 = 8.5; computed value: 8.36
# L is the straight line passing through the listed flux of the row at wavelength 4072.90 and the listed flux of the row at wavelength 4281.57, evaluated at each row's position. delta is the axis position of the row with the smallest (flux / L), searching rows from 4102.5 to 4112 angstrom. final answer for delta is 4105.85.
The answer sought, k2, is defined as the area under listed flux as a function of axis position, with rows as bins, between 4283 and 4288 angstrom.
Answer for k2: 41.6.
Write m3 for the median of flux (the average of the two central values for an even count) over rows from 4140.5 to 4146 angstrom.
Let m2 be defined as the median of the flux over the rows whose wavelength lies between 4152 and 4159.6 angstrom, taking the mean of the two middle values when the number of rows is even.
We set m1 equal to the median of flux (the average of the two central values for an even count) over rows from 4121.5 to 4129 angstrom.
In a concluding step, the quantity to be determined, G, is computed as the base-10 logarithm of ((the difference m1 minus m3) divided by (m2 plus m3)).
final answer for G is -1.4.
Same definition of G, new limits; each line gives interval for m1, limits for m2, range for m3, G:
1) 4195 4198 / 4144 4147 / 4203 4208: -2.5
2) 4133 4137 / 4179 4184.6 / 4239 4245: -0.9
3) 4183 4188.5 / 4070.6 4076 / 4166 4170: -1.7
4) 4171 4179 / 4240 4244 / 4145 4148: -2.0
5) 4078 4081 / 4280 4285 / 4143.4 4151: -3.1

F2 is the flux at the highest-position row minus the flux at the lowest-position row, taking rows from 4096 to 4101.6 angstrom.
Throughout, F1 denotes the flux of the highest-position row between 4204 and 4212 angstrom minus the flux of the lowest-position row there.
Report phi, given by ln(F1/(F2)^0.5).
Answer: -1.5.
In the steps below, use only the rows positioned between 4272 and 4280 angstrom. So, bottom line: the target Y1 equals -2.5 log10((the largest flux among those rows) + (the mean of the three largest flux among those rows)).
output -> -3.10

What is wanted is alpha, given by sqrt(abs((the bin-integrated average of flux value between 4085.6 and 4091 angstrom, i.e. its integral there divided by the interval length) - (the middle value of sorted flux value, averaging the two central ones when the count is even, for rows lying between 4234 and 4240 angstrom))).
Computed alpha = 0.5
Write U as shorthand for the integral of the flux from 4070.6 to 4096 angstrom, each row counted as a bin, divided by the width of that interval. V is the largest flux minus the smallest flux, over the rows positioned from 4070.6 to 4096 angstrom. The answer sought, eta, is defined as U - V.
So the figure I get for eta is 5.60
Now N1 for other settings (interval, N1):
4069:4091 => 4069.15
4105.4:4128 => 4118.16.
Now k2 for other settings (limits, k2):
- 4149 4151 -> 18.1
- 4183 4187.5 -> 38.4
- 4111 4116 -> 42.7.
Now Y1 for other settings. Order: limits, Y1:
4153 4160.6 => -3.18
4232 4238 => -3.07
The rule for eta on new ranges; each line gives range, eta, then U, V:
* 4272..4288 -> 5.92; 8.25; 2.3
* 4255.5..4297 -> 4.94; 8.33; 3.4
